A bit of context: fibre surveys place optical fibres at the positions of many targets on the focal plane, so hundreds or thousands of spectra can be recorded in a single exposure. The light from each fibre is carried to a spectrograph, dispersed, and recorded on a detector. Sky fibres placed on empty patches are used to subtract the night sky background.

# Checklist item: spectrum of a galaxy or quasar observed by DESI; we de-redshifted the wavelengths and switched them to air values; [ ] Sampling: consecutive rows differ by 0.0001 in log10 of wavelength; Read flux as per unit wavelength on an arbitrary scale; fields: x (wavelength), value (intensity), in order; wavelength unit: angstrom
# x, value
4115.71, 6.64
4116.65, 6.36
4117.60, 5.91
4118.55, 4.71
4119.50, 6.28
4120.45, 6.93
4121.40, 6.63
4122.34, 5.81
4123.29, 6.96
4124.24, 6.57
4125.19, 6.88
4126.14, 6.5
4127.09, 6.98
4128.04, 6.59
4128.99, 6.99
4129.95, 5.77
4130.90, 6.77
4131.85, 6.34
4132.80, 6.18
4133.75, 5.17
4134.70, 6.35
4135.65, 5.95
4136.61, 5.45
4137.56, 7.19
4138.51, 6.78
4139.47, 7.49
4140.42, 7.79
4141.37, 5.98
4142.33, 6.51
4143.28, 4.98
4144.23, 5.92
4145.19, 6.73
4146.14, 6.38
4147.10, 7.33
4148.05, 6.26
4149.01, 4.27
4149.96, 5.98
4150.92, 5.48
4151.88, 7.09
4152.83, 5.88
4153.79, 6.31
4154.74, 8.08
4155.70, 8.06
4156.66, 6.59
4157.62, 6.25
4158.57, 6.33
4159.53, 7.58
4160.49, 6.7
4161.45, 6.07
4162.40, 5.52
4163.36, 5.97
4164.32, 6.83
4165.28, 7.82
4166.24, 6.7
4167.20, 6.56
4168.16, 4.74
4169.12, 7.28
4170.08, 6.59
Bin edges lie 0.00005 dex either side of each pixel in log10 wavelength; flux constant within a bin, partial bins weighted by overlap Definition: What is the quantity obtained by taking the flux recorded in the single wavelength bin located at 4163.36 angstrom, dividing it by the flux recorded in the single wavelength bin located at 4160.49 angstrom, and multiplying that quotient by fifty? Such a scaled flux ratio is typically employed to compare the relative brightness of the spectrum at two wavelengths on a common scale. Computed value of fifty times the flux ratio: 45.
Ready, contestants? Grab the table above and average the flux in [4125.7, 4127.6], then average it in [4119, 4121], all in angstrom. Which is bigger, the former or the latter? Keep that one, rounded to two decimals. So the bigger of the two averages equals 6.74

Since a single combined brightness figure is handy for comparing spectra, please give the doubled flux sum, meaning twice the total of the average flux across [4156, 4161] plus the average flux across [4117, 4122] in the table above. 25.6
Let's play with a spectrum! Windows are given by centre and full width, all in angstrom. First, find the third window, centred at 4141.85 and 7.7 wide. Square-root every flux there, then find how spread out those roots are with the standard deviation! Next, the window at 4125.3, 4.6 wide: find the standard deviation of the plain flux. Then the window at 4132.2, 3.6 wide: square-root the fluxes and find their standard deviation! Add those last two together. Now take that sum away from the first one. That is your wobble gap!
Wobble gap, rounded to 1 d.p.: -0.2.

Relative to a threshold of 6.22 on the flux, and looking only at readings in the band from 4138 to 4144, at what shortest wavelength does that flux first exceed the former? 4138.51 angstrom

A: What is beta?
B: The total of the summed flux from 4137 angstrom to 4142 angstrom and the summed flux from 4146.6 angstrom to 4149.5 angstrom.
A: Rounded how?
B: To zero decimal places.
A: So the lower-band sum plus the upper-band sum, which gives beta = 53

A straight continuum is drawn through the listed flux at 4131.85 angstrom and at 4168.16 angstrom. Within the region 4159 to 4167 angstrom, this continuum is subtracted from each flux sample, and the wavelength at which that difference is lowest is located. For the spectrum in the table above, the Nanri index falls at 4162.40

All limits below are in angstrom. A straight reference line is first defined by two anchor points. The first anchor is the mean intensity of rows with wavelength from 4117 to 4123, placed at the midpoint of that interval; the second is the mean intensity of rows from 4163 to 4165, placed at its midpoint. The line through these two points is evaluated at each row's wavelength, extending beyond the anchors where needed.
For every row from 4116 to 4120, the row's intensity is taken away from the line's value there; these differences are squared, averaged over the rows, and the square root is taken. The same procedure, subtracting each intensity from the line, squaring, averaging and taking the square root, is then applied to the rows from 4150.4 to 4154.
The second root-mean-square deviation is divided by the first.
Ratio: 0.9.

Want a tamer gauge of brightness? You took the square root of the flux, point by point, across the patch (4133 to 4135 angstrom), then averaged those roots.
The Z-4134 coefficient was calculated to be 2.40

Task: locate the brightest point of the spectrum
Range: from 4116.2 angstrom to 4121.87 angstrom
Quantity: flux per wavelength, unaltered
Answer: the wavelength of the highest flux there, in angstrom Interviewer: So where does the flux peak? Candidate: 4120.45 angstrom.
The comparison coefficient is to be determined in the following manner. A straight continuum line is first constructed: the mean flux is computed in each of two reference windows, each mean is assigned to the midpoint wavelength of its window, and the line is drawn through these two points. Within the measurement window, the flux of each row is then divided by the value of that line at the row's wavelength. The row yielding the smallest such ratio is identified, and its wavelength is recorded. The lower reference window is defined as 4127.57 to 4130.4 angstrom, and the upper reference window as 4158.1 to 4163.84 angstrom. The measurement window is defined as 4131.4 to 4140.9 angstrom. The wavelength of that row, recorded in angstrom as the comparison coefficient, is 4133.75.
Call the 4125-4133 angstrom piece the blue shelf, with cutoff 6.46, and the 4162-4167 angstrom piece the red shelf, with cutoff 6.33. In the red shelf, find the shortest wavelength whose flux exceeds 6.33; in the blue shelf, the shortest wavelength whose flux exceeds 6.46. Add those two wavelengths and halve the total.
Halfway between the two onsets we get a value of 4144.8 angstrom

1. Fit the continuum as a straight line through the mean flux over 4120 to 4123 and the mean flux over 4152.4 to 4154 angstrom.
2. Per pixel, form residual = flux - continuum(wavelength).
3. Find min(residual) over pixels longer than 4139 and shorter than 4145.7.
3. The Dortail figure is -1.2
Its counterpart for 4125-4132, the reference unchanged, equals -0.6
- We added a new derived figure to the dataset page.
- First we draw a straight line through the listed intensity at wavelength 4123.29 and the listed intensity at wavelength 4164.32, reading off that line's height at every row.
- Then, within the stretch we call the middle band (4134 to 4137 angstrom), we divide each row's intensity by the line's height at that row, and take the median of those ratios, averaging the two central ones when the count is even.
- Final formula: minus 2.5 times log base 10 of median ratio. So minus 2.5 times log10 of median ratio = 0.16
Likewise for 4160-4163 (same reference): 0.13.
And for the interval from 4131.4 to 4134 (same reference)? 0.12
